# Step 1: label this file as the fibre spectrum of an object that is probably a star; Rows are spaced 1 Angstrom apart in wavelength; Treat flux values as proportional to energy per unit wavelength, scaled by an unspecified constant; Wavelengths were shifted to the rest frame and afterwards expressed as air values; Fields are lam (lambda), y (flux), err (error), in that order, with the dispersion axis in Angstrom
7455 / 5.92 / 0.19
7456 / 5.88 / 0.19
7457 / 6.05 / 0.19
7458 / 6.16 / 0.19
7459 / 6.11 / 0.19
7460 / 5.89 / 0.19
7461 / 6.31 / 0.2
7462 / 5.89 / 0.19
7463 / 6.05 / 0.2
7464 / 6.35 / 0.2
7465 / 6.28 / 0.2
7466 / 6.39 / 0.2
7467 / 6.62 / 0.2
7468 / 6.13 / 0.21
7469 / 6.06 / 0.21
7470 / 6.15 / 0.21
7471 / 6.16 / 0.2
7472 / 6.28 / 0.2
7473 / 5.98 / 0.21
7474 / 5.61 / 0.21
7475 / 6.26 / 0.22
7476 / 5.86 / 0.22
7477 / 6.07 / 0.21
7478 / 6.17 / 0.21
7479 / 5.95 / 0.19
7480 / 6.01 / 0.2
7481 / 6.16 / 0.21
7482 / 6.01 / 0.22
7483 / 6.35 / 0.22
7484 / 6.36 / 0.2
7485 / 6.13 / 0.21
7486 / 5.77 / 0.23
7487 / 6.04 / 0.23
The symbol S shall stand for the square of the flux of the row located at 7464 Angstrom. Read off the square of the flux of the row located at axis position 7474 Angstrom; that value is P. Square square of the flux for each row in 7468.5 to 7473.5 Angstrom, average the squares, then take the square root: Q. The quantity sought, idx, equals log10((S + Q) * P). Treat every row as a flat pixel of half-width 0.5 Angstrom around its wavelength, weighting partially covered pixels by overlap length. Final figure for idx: 3.39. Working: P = 31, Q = 37.6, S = 40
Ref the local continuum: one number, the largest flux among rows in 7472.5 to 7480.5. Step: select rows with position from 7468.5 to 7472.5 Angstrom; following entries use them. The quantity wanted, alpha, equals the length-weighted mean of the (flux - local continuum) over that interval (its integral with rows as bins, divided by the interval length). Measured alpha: -0.10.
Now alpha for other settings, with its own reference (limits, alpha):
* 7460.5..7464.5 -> -0.11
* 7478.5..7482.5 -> -0.23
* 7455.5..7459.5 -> -0.21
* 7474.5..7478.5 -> -0.17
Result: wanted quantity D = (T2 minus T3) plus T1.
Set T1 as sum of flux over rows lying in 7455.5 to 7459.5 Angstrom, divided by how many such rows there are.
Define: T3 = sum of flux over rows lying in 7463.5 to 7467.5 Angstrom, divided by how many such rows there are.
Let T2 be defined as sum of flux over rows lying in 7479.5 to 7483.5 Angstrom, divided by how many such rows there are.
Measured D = 5.8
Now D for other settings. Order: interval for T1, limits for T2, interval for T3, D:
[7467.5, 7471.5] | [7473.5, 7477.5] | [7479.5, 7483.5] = 5.9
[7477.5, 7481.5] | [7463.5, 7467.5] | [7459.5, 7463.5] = 6.4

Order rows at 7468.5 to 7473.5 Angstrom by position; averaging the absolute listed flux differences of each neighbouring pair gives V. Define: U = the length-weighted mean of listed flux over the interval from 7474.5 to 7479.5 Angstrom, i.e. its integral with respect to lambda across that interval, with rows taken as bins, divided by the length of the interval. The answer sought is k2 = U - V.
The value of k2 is 5.93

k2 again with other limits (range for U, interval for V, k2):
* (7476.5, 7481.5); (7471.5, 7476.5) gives 5.64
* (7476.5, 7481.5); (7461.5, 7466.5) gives 5.91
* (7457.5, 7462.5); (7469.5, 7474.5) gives 5.87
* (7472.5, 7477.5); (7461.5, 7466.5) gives 5.80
